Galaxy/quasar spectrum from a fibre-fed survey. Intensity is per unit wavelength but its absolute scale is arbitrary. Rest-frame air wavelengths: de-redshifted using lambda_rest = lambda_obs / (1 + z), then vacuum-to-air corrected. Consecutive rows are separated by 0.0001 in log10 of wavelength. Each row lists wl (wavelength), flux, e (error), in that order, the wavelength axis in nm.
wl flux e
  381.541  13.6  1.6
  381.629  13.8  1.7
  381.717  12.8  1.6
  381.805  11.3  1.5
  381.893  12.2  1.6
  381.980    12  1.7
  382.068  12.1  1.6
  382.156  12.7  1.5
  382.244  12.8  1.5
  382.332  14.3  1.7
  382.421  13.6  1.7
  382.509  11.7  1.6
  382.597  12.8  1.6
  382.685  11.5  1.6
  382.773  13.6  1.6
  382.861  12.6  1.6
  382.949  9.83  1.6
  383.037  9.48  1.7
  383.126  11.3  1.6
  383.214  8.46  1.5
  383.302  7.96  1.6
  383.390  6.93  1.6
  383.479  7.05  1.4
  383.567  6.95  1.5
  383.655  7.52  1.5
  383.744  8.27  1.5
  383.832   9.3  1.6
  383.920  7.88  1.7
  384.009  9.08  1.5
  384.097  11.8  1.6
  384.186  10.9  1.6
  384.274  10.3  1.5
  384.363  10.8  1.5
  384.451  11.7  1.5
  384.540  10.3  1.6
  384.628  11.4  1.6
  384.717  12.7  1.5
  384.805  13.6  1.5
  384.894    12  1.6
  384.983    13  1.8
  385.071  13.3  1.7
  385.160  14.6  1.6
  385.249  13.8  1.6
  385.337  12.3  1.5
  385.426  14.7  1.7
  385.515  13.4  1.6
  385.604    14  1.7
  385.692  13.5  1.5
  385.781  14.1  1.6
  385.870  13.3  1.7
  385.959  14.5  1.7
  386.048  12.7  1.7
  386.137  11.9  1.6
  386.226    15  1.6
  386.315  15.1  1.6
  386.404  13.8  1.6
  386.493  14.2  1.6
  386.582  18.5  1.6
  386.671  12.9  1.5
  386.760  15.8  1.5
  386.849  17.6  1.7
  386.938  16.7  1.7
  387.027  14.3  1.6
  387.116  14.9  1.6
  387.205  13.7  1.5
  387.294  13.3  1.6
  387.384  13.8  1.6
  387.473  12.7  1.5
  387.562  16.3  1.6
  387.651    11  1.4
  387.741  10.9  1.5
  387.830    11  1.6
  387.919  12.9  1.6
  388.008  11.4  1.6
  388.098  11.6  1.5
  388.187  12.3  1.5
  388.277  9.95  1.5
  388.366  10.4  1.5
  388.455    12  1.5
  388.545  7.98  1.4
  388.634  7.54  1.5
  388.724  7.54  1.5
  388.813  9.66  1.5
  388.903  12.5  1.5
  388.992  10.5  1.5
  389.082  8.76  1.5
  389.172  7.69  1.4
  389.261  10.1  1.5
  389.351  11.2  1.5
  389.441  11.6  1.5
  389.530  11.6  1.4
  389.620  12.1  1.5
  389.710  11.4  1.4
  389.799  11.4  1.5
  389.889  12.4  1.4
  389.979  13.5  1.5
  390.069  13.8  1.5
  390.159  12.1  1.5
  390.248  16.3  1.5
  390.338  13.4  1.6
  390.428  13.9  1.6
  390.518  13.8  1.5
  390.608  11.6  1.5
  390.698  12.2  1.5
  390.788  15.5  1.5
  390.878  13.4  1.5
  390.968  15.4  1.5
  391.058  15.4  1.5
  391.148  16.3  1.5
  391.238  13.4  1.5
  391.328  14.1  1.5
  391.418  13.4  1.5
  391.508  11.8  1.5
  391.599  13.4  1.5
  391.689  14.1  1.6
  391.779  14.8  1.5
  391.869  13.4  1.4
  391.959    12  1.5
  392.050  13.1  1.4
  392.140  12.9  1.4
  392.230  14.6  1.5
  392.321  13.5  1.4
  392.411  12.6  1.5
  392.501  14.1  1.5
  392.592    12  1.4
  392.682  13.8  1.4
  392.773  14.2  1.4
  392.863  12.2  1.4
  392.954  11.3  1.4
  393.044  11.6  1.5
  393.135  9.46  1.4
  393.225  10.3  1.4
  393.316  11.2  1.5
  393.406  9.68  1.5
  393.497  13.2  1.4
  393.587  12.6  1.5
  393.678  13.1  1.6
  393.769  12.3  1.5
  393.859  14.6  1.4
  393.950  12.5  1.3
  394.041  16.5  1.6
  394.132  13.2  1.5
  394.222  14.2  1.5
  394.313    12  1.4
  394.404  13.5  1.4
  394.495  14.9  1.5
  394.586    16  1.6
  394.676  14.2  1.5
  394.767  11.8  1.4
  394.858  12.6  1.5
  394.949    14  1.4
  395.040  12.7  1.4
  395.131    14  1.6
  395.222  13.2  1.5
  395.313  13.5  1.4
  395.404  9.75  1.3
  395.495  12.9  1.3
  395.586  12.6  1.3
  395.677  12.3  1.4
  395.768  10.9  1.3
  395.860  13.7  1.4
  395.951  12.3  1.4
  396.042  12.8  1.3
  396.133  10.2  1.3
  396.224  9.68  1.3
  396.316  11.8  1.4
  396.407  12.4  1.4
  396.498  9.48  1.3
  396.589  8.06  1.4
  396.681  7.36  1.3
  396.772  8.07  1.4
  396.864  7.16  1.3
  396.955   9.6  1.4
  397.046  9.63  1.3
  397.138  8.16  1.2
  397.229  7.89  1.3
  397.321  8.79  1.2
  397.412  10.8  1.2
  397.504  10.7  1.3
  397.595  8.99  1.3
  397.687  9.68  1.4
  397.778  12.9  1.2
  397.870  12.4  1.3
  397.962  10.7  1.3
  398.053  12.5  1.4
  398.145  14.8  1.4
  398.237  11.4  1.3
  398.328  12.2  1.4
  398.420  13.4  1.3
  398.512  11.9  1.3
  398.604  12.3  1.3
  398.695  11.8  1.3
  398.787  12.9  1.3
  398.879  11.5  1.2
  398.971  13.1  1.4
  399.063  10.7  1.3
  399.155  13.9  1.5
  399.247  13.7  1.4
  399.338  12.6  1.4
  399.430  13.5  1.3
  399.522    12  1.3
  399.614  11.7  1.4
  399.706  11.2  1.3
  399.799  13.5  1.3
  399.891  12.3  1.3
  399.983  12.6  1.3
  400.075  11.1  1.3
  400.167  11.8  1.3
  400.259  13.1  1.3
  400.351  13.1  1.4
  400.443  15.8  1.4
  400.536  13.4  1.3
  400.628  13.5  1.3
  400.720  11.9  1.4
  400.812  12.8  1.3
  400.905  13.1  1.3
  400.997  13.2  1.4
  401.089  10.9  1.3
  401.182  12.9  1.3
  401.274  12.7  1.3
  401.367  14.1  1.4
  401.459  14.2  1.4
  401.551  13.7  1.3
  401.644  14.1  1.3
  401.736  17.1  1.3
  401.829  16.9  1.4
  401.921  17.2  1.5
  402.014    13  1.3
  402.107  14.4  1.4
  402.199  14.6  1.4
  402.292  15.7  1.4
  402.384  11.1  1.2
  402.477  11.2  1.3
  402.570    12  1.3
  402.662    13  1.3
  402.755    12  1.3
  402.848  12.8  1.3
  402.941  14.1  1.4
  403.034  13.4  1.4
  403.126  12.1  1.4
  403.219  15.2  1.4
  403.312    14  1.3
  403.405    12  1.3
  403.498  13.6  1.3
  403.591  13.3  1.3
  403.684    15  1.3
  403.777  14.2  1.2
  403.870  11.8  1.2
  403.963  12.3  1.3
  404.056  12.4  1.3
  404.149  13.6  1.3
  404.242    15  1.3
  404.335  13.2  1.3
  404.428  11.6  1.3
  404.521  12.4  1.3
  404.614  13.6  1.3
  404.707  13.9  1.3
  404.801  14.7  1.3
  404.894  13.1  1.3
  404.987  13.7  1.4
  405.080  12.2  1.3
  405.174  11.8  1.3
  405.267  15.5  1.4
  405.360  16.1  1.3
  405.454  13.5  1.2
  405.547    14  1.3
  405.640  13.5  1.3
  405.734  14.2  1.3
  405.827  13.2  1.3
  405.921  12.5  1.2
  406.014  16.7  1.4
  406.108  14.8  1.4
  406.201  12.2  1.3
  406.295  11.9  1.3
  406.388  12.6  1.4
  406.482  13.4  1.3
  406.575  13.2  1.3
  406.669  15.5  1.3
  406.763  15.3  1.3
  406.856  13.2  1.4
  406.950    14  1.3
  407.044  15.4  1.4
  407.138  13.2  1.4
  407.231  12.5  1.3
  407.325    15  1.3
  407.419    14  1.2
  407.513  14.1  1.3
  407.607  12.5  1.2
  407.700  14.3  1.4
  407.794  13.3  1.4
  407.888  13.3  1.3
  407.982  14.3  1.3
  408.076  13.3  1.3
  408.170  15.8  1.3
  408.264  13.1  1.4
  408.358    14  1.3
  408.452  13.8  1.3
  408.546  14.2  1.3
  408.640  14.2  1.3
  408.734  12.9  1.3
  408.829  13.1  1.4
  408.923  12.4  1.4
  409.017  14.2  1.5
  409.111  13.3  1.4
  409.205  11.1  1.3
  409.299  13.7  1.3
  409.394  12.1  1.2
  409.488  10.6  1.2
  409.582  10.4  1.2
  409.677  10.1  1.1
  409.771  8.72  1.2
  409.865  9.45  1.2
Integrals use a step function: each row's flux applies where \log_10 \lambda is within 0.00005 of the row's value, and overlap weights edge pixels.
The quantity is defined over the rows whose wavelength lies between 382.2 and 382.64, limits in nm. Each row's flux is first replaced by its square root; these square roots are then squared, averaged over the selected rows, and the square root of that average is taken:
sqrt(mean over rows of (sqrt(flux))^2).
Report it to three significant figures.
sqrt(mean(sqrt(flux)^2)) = 3.61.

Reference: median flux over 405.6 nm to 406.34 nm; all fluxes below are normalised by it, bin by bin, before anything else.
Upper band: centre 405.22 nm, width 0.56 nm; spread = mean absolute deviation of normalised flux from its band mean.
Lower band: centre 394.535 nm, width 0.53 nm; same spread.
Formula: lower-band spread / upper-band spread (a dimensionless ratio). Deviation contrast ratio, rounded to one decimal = 1.0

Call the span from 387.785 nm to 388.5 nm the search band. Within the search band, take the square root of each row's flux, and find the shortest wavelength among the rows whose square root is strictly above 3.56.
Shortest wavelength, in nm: 387.919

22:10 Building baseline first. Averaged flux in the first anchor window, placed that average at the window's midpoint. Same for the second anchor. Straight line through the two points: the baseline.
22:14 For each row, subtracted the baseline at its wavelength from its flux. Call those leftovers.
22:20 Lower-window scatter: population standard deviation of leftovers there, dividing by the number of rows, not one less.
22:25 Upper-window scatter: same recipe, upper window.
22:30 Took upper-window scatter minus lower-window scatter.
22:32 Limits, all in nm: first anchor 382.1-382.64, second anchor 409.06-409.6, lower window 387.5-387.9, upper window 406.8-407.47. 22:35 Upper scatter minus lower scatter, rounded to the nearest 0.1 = -1.3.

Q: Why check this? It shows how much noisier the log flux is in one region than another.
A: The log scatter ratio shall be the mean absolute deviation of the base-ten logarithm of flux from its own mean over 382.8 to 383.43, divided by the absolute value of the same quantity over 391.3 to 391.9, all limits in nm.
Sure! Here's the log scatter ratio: 3.28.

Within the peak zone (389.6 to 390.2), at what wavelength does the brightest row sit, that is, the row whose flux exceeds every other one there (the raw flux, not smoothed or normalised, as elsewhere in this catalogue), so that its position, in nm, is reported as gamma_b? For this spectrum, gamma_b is 390.069 nm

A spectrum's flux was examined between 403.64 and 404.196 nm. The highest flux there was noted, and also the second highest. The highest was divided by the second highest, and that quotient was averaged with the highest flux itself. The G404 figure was 8.0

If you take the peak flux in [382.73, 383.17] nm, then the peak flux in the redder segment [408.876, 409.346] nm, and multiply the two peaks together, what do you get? 193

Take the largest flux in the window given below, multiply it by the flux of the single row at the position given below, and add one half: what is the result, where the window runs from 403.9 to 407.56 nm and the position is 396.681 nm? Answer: 123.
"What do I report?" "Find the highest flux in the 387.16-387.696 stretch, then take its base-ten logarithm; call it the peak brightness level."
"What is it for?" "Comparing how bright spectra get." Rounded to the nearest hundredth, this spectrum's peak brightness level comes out 1.21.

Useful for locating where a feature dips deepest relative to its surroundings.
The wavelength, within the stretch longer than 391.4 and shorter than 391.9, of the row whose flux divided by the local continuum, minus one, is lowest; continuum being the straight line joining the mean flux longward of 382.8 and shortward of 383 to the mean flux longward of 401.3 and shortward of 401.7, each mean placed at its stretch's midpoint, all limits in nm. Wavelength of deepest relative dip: 391.508 nm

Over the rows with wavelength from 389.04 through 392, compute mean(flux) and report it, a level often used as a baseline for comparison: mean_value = 12.9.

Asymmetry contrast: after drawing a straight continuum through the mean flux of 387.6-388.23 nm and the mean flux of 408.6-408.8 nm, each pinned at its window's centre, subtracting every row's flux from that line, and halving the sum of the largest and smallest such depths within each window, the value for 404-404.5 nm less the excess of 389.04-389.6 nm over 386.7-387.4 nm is -6.2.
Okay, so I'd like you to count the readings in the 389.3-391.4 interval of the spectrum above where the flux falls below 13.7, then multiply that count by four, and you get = 56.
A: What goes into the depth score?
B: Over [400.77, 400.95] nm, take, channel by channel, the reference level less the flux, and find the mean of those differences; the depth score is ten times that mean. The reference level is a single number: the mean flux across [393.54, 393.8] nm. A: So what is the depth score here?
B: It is -3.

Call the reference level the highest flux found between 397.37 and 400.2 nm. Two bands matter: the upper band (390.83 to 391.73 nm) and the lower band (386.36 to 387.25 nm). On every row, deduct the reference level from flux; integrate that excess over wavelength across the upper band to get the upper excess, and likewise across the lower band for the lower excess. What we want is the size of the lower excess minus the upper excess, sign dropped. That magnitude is 1.0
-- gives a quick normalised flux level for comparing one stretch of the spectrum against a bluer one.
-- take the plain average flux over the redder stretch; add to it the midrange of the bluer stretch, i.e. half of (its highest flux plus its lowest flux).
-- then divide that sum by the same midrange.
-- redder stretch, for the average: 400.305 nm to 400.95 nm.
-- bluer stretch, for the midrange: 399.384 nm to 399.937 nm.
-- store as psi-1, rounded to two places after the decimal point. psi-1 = 2.08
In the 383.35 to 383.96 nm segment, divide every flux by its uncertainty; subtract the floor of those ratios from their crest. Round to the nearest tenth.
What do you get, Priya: 1.5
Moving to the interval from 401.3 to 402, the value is 3.1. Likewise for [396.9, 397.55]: 2.9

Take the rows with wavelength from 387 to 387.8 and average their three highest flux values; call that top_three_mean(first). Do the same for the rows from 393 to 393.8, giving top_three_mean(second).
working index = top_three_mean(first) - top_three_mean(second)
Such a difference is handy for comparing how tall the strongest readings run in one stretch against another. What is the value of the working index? 2.2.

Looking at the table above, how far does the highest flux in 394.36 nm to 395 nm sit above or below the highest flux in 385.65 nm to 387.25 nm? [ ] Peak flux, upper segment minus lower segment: -2.5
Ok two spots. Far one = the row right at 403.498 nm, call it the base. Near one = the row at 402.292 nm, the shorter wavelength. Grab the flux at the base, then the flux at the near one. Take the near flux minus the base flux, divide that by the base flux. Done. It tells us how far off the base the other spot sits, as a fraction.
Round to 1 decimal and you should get 0.2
